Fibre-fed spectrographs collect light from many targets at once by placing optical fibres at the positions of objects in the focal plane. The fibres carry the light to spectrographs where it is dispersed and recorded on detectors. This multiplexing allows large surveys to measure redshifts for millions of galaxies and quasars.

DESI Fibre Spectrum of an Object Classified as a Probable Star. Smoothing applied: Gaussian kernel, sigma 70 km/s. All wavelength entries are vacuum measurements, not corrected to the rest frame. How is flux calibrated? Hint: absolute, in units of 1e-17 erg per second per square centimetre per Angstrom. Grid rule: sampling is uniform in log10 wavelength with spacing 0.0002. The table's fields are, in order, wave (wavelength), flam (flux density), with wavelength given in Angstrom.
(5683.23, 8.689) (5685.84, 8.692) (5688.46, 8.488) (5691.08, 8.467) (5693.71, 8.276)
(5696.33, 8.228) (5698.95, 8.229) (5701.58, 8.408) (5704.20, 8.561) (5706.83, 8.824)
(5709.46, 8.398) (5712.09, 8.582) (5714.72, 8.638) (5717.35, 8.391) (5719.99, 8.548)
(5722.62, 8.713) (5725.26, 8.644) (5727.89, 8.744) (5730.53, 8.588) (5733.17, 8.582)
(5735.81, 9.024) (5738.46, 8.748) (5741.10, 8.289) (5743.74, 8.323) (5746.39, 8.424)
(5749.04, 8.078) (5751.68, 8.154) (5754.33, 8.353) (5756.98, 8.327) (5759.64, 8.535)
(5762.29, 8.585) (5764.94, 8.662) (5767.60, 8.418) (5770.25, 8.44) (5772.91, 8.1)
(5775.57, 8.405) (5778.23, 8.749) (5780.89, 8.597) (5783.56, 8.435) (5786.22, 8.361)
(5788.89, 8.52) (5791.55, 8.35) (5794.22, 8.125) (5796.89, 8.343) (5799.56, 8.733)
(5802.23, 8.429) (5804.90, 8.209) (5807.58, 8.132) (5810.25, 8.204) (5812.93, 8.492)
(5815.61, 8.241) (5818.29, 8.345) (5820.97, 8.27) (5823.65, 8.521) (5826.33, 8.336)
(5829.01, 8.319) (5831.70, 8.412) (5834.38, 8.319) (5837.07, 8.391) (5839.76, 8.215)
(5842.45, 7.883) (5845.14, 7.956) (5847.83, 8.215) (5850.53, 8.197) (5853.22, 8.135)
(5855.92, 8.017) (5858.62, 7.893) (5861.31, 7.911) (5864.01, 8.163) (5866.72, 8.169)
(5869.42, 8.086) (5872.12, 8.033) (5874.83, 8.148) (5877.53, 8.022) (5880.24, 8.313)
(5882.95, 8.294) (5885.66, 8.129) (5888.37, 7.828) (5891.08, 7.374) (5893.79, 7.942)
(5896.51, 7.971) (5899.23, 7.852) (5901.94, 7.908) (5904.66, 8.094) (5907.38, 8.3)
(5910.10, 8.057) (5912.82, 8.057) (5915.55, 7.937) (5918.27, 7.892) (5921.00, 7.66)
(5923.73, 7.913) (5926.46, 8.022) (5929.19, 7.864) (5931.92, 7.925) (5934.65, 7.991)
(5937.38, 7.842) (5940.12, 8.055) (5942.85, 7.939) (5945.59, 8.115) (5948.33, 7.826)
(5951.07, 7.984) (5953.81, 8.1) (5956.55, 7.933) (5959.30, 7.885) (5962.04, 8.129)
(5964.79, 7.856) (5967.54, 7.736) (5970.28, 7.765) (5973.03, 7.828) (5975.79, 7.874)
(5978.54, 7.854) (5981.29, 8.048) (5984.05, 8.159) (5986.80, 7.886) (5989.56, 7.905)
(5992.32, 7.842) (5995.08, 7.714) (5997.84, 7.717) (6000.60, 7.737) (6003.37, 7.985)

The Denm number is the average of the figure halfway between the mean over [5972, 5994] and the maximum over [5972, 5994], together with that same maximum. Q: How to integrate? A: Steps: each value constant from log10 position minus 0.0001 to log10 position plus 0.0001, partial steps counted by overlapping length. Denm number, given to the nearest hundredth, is 8.10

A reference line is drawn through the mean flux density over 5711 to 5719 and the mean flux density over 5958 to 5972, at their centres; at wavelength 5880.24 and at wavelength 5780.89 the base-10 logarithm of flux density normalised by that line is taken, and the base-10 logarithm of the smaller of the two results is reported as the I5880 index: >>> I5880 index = -1.9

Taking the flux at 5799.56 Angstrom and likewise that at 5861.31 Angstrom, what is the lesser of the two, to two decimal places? 7.91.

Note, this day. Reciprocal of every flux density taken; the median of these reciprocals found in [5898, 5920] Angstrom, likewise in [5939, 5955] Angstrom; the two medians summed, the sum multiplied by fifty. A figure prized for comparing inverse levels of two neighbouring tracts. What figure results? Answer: 12.5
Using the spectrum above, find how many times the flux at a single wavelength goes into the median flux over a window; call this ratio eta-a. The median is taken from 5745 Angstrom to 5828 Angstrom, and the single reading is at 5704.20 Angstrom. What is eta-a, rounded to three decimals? 0.977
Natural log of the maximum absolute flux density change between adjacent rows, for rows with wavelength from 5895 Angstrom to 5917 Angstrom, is -1.41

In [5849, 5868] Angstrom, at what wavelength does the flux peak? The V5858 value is 5850.53 Angstrom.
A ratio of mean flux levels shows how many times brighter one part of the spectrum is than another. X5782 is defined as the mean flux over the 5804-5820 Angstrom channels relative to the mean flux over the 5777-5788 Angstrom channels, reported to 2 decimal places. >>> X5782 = 0.97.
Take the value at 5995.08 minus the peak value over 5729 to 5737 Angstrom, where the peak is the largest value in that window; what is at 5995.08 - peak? -1.3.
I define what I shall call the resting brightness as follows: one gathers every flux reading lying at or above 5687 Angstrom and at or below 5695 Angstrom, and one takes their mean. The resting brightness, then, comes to 8.4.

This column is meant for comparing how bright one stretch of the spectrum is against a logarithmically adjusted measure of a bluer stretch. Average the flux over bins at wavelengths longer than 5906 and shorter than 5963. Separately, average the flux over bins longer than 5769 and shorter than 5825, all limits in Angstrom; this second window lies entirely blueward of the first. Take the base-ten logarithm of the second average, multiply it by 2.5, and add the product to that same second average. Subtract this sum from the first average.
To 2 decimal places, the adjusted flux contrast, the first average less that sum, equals -2.72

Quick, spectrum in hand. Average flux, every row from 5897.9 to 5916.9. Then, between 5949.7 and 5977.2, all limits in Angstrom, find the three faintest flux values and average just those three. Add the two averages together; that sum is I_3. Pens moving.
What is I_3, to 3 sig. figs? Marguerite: 15.8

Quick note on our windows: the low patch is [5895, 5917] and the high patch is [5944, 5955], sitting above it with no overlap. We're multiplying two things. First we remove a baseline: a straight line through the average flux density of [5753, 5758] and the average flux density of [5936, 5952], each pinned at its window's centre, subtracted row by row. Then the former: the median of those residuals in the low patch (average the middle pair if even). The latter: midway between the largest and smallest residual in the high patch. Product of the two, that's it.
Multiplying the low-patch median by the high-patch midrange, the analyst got -0.0004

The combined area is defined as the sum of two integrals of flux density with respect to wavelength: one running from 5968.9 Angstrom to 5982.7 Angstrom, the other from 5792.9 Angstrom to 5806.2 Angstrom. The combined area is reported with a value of 220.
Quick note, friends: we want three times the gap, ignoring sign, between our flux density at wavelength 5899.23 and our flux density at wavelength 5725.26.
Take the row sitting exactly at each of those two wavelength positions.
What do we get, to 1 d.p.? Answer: 2.4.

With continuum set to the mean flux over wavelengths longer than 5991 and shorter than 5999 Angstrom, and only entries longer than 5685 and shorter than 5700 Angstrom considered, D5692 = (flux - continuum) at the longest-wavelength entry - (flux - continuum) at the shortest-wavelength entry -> -0.46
